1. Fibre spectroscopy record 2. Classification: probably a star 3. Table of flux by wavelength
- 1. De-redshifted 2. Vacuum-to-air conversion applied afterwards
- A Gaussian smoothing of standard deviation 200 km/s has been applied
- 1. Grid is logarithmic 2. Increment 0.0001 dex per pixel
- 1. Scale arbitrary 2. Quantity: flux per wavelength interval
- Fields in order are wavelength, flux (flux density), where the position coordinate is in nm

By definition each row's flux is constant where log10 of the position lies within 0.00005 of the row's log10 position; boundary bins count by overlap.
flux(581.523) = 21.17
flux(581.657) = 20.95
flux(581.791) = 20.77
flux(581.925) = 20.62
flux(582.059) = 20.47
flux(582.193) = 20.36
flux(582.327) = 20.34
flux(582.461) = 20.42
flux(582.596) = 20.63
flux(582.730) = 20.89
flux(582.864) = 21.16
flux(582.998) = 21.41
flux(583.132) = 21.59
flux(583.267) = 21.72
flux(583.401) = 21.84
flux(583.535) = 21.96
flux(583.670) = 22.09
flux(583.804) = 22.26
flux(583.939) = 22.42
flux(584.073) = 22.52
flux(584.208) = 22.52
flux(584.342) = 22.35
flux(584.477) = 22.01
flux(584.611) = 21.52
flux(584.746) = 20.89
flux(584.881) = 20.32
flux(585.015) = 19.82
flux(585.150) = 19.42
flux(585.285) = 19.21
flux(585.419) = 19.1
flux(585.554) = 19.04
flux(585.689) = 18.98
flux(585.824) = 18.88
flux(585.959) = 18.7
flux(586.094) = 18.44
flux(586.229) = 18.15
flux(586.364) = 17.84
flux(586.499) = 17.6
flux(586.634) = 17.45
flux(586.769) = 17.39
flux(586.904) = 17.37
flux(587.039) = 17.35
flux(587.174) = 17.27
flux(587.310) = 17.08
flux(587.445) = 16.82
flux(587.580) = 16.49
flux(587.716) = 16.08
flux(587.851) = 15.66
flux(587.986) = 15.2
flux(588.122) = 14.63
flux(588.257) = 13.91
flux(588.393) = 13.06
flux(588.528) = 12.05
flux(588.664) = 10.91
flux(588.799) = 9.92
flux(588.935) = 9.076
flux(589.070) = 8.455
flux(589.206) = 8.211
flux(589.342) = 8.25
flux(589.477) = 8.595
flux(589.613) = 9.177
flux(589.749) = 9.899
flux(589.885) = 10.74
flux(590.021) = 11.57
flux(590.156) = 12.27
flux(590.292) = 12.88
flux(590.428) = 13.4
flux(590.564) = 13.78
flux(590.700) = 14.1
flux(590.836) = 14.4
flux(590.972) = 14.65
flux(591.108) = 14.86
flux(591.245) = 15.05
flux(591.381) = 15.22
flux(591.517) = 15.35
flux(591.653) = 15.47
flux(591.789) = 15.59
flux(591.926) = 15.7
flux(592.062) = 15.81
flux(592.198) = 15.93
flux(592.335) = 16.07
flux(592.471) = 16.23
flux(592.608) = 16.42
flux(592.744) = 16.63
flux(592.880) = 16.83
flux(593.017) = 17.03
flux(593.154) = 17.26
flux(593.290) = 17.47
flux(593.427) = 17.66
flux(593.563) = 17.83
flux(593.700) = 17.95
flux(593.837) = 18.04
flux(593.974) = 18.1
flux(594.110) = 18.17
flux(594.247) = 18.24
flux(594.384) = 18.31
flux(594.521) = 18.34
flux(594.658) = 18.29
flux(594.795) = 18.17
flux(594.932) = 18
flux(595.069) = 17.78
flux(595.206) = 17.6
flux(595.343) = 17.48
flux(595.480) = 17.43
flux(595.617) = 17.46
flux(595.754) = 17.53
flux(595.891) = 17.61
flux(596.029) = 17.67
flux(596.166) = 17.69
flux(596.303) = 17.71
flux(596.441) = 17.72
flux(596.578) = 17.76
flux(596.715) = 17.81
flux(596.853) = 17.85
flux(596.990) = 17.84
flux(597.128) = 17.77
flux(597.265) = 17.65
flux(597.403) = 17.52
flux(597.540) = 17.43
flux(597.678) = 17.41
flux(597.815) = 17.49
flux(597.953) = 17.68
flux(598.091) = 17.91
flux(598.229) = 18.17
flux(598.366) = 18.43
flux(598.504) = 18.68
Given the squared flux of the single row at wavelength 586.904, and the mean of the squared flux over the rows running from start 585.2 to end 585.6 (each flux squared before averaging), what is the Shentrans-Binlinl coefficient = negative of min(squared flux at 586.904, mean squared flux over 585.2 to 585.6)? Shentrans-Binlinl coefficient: -302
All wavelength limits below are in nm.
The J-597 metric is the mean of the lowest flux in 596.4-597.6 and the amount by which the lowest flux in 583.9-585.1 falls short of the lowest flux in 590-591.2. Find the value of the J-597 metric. 4.6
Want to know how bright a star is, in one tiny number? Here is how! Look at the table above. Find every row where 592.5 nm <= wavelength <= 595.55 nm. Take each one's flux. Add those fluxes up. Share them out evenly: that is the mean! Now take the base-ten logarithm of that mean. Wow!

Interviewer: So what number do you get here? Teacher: 1.25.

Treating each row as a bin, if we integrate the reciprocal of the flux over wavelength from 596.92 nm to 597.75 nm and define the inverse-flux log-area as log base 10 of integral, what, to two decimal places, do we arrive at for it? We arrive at -1.33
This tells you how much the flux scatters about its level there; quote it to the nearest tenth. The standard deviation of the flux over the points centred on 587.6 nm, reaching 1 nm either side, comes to 1.7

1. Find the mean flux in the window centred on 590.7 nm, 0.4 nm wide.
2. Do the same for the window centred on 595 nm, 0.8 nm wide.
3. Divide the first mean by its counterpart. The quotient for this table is 0.79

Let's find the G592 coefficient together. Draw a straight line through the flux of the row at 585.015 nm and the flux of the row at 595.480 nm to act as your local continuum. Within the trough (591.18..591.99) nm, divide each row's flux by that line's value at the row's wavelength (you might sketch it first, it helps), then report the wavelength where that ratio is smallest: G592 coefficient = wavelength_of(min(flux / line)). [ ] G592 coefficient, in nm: 591.245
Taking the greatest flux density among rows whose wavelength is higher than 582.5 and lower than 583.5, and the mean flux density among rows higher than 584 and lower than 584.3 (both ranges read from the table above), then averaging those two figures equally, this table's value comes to 22.2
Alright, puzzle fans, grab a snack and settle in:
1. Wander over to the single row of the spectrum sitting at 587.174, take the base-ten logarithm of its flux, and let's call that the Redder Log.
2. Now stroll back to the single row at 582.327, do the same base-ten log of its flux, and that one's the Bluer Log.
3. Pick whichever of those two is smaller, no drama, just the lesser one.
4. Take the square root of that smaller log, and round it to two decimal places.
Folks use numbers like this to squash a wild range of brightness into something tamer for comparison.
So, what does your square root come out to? 1.11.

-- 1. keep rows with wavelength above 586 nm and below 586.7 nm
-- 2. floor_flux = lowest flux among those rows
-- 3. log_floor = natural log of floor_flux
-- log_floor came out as 2.9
